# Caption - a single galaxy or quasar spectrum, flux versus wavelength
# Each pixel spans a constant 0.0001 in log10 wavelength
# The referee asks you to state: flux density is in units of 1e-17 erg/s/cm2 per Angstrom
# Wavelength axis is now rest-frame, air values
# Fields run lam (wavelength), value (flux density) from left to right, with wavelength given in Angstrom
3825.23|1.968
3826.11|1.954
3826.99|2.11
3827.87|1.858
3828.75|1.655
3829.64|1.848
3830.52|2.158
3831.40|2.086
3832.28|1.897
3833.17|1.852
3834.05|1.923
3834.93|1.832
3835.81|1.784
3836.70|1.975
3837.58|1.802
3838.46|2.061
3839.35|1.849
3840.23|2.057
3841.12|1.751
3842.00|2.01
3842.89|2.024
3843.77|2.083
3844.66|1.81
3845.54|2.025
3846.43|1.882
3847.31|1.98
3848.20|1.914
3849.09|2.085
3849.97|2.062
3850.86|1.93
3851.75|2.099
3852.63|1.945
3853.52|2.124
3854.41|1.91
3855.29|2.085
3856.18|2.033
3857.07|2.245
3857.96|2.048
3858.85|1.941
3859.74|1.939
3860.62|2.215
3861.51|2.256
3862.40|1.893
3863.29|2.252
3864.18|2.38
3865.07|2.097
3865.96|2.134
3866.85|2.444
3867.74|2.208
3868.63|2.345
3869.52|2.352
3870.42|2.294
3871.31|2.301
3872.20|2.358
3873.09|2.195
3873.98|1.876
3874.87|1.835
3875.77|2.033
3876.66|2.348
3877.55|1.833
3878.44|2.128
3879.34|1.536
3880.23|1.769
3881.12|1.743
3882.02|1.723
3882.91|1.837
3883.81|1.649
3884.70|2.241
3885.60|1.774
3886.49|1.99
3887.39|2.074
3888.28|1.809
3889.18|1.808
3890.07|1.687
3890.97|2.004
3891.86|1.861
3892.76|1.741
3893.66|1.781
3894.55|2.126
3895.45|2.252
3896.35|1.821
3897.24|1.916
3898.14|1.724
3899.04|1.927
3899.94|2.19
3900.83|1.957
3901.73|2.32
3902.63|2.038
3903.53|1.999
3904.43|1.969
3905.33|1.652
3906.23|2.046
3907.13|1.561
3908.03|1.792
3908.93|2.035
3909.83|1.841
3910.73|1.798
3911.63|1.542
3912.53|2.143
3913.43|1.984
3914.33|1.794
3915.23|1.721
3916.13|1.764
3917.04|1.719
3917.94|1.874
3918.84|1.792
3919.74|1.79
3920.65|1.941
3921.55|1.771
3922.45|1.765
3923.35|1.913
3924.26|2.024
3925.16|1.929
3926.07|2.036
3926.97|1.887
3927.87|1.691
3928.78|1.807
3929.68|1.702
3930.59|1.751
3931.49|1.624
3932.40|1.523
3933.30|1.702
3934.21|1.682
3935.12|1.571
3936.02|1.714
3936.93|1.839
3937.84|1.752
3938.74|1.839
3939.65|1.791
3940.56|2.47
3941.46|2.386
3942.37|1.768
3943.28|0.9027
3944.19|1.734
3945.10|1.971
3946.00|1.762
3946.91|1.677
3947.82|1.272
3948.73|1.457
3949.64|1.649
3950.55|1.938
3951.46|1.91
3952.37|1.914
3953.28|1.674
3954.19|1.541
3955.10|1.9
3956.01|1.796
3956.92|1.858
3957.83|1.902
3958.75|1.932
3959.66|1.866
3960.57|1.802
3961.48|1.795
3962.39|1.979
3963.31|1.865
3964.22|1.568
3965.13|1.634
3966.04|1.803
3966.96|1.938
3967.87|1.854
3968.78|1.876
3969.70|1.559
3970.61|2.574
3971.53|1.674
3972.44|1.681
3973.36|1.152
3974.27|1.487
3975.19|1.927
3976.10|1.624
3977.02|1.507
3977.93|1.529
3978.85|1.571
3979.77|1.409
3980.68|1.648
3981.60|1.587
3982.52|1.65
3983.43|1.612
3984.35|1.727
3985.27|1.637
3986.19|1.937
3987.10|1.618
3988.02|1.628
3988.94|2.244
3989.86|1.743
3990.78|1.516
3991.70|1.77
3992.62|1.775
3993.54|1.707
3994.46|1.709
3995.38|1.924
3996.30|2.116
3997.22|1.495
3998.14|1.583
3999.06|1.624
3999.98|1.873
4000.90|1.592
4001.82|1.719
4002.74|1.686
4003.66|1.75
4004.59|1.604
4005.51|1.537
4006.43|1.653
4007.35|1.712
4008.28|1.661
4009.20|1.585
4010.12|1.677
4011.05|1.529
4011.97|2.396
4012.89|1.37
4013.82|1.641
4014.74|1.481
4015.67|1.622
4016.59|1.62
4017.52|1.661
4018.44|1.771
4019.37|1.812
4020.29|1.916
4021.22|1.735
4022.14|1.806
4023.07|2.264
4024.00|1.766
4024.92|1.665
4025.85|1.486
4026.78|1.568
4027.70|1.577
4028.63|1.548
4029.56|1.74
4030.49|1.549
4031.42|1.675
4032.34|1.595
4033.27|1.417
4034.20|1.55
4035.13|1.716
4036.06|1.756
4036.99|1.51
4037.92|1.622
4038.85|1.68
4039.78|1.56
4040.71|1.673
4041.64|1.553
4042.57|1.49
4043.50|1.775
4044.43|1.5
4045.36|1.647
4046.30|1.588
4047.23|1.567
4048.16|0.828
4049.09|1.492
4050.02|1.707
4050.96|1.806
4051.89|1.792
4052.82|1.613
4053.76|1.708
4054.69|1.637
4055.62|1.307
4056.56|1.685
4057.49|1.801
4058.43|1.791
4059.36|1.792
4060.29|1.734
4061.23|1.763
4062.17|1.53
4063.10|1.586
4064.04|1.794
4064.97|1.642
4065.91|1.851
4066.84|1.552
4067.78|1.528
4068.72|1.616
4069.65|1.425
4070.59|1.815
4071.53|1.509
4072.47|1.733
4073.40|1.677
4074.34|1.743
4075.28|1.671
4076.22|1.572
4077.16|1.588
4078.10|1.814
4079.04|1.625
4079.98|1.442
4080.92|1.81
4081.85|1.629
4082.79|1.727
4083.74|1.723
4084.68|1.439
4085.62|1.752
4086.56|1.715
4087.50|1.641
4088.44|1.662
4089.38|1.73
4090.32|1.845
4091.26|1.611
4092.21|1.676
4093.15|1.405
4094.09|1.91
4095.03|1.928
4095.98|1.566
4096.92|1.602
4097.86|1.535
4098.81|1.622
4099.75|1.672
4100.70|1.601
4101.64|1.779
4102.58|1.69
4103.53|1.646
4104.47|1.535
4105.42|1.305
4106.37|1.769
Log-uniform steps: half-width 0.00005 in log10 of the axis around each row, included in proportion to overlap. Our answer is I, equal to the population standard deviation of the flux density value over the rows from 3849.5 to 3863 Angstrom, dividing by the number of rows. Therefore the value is 0.12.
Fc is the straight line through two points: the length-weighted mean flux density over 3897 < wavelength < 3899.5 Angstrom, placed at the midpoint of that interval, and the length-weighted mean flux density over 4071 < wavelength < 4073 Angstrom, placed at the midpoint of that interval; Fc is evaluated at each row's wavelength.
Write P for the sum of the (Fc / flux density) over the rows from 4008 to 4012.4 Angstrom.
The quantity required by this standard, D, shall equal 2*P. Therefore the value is 9.9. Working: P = 4.95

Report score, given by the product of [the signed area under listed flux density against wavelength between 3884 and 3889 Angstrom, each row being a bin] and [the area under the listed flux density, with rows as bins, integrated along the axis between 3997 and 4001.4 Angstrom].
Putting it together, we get 71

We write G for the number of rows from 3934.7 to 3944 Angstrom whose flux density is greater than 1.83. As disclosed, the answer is 4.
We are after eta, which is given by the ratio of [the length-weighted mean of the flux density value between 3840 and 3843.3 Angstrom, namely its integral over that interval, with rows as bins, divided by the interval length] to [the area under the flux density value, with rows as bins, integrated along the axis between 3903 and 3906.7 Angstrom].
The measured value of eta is 0.28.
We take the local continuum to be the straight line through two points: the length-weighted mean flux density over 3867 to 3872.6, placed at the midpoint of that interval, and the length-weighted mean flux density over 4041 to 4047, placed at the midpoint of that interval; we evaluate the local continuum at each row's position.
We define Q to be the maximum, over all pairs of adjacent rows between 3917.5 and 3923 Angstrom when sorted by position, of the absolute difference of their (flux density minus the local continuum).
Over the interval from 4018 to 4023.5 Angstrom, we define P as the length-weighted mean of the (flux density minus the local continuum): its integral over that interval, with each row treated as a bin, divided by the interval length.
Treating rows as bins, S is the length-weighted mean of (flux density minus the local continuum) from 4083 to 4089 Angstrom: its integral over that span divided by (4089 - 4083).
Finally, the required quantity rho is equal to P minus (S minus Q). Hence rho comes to 0.12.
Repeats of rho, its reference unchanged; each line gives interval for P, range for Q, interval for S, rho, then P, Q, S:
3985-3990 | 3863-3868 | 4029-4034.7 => 0.35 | 0.0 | 0.31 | -0.06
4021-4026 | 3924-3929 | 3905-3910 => 0.66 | 0.1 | 0.19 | -0.33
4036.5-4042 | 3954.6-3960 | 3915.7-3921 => 0.39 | 0.0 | 0.10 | -0.30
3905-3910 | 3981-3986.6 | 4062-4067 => -0.20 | -0.3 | 0.30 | 0.17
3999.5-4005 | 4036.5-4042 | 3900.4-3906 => 0.24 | -0.1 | 0.12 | -0.18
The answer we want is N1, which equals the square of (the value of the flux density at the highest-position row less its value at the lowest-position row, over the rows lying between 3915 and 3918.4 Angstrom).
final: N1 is 0.023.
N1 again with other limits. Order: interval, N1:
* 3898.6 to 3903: 0.012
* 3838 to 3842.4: 0.003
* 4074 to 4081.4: 0.004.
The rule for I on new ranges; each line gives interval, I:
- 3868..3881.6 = 0.27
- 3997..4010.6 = 0.09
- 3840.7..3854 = 0.11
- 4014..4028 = 0.19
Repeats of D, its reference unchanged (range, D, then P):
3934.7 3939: 10.4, 5.18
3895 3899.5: 9.7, 4.83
